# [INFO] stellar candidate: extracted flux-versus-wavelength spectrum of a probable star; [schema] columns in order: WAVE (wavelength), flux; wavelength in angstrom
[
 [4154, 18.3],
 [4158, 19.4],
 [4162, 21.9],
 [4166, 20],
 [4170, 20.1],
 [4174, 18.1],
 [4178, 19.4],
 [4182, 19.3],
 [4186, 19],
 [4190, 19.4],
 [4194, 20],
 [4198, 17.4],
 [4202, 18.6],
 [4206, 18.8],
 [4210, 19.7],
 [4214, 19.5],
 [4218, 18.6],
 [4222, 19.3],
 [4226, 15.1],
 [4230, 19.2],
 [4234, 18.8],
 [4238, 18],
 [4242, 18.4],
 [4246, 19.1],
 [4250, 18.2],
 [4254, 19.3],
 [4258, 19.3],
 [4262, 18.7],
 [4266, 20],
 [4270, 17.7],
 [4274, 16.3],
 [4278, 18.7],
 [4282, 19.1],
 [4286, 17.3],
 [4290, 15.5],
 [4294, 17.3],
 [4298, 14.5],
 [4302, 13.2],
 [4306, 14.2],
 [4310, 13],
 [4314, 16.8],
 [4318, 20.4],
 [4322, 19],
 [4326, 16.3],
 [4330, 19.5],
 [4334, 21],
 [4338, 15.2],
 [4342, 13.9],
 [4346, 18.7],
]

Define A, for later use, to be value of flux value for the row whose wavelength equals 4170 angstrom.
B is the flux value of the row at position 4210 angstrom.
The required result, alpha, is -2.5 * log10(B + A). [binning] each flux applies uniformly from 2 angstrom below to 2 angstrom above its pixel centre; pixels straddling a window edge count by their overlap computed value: -4.00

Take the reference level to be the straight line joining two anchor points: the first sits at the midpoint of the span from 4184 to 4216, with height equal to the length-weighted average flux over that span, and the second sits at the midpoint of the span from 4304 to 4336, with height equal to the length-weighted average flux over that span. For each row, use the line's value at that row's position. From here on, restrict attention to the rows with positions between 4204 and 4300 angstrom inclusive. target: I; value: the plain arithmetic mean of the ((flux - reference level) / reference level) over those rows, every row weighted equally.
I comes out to -0.012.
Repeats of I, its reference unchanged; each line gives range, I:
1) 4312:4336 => 0.078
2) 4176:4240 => -0.010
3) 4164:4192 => 0.000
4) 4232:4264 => 0.016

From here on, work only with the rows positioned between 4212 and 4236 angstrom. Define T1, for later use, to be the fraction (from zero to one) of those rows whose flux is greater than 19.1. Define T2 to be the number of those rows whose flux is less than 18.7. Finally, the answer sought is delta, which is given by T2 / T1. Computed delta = 4.0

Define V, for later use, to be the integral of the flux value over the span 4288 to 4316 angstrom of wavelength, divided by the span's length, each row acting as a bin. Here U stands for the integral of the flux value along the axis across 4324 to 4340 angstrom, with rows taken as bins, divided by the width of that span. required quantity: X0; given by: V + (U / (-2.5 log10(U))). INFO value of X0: 9.2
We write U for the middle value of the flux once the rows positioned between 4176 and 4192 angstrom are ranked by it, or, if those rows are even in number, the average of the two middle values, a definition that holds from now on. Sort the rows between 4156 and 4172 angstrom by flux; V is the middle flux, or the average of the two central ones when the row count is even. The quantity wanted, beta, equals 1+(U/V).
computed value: 1.97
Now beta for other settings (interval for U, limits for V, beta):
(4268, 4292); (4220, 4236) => 1.92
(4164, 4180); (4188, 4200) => 2.02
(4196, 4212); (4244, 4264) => 1.98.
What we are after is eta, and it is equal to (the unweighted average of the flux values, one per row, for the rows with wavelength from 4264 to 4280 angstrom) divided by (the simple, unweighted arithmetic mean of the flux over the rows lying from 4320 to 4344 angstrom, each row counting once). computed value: 1.04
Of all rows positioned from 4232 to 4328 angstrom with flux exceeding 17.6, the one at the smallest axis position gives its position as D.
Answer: 4234 angstrom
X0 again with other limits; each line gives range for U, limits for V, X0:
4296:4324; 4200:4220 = 13.8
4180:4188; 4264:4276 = 12.0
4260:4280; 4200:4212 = 13.2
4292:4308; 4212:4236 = 13.4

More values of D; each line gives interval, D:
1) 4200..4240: 4202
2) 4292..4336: 4318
